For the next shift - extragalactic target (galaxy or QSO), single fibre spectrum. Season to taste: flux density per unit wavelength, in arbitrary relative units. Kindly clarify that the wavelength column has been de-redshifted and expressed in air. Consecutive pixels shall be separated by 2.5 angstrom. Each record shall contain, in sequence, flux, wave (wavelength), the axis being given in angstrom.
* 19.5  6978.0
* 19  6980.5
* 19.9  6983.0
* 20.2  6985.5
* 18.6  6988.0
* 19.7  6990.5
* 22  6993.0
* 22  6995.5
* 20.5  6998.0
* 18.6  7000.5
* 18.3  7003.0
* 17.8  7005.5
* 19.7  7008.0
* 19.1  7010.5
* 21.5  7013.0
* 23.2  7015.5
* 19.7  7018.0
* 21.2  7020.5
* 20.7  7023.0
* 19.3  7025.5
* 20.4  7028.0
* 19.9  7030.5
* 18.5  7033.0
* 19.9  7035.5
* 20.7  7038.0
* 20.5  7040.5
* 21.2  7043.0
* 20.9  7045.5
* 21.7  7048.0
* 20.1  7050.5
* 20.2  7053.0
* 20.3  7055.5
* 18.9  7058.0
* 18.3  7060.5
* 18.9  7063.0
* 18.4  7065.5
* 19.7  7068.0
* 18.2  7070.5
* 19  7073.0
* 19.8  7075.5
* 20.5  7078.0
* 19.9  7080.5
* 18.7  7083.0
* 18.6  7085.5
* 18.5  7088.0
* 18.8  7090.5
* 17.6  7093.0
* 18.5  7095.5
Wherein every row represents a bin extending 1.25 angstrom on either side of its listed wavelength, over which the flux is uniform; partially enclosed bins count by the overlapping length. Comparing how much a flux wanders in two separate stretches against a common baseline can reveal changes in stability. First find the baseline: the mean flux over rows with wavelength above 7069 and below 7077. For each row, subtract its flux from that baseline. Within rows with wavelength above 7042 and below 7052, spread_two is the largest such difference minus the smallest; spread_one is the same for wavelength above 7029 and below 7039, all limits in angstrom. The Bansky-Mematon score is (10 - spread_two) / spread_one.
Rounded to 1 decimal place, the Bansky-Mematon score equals 3.8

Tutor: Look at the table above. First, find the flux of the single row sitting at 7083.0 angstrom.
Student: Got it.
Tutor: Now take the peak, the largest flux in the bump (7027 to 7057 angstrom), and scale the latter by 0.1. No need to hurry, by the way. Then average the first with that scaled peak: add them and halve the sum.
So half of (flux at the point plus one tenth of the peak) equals 10.4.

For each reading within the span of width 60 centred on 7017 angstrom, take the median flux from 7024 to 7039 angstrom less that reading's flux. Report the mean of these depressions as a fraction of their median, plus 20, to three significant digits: 21.1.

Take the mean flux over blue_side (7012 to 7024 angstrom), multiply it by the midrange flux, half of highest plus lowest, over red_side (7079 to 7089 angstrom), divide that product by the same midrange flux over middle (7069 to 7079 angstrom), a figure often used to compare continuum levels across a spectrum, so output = 21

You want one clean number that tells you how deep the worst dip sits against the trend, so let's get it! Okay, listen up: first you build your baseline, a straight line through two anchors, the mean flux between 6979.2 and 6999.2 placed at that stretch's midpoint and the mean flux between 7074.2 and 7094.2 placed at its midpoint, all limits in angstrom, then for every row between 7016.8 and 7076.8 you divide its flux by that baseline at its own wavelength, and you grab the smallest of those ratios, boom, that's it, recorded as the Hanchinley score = 0.940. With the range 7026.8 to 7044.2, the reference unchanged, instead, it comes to 0.940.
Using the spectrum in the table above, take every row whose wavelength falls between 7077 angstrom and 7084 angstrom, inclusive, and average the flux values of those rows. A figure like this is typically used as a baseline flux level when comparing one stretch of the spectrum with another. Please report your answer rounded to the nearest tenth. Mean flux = 19.7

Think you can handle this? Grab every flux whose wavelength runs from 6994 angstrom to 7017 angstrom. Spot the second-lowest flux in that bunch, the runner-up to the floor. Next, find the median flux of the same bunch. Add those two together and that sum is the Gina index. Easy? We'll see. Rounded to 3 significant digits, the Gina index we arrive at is 38.0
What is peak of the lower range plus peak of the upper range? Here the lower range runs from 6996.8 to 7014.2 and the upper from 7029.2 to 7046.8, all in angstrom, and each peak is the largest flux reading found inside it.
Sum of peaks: 42.7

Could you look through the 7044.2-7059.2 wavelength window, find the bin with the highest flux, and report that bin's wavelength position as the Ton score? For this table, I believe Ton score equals 7048.0 angstrom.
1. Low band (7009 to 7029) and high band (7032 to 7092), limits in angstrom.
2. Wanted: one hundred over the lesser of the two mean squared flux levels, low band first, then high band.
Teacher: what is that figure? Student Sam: 0.260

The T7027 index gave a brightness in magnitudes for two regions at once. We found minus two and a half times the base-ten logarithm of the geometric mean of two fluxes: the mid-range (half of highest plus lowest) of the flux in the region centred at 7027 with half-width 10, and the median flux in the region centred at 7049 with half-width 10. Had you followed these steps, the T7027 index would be -3.259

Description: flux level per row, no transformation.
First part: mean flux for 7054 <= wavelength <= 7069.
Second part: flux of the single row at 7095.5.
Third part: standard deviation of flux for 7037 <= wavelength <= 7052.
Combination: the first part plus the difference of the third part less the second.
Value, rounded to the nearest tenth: 1.1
